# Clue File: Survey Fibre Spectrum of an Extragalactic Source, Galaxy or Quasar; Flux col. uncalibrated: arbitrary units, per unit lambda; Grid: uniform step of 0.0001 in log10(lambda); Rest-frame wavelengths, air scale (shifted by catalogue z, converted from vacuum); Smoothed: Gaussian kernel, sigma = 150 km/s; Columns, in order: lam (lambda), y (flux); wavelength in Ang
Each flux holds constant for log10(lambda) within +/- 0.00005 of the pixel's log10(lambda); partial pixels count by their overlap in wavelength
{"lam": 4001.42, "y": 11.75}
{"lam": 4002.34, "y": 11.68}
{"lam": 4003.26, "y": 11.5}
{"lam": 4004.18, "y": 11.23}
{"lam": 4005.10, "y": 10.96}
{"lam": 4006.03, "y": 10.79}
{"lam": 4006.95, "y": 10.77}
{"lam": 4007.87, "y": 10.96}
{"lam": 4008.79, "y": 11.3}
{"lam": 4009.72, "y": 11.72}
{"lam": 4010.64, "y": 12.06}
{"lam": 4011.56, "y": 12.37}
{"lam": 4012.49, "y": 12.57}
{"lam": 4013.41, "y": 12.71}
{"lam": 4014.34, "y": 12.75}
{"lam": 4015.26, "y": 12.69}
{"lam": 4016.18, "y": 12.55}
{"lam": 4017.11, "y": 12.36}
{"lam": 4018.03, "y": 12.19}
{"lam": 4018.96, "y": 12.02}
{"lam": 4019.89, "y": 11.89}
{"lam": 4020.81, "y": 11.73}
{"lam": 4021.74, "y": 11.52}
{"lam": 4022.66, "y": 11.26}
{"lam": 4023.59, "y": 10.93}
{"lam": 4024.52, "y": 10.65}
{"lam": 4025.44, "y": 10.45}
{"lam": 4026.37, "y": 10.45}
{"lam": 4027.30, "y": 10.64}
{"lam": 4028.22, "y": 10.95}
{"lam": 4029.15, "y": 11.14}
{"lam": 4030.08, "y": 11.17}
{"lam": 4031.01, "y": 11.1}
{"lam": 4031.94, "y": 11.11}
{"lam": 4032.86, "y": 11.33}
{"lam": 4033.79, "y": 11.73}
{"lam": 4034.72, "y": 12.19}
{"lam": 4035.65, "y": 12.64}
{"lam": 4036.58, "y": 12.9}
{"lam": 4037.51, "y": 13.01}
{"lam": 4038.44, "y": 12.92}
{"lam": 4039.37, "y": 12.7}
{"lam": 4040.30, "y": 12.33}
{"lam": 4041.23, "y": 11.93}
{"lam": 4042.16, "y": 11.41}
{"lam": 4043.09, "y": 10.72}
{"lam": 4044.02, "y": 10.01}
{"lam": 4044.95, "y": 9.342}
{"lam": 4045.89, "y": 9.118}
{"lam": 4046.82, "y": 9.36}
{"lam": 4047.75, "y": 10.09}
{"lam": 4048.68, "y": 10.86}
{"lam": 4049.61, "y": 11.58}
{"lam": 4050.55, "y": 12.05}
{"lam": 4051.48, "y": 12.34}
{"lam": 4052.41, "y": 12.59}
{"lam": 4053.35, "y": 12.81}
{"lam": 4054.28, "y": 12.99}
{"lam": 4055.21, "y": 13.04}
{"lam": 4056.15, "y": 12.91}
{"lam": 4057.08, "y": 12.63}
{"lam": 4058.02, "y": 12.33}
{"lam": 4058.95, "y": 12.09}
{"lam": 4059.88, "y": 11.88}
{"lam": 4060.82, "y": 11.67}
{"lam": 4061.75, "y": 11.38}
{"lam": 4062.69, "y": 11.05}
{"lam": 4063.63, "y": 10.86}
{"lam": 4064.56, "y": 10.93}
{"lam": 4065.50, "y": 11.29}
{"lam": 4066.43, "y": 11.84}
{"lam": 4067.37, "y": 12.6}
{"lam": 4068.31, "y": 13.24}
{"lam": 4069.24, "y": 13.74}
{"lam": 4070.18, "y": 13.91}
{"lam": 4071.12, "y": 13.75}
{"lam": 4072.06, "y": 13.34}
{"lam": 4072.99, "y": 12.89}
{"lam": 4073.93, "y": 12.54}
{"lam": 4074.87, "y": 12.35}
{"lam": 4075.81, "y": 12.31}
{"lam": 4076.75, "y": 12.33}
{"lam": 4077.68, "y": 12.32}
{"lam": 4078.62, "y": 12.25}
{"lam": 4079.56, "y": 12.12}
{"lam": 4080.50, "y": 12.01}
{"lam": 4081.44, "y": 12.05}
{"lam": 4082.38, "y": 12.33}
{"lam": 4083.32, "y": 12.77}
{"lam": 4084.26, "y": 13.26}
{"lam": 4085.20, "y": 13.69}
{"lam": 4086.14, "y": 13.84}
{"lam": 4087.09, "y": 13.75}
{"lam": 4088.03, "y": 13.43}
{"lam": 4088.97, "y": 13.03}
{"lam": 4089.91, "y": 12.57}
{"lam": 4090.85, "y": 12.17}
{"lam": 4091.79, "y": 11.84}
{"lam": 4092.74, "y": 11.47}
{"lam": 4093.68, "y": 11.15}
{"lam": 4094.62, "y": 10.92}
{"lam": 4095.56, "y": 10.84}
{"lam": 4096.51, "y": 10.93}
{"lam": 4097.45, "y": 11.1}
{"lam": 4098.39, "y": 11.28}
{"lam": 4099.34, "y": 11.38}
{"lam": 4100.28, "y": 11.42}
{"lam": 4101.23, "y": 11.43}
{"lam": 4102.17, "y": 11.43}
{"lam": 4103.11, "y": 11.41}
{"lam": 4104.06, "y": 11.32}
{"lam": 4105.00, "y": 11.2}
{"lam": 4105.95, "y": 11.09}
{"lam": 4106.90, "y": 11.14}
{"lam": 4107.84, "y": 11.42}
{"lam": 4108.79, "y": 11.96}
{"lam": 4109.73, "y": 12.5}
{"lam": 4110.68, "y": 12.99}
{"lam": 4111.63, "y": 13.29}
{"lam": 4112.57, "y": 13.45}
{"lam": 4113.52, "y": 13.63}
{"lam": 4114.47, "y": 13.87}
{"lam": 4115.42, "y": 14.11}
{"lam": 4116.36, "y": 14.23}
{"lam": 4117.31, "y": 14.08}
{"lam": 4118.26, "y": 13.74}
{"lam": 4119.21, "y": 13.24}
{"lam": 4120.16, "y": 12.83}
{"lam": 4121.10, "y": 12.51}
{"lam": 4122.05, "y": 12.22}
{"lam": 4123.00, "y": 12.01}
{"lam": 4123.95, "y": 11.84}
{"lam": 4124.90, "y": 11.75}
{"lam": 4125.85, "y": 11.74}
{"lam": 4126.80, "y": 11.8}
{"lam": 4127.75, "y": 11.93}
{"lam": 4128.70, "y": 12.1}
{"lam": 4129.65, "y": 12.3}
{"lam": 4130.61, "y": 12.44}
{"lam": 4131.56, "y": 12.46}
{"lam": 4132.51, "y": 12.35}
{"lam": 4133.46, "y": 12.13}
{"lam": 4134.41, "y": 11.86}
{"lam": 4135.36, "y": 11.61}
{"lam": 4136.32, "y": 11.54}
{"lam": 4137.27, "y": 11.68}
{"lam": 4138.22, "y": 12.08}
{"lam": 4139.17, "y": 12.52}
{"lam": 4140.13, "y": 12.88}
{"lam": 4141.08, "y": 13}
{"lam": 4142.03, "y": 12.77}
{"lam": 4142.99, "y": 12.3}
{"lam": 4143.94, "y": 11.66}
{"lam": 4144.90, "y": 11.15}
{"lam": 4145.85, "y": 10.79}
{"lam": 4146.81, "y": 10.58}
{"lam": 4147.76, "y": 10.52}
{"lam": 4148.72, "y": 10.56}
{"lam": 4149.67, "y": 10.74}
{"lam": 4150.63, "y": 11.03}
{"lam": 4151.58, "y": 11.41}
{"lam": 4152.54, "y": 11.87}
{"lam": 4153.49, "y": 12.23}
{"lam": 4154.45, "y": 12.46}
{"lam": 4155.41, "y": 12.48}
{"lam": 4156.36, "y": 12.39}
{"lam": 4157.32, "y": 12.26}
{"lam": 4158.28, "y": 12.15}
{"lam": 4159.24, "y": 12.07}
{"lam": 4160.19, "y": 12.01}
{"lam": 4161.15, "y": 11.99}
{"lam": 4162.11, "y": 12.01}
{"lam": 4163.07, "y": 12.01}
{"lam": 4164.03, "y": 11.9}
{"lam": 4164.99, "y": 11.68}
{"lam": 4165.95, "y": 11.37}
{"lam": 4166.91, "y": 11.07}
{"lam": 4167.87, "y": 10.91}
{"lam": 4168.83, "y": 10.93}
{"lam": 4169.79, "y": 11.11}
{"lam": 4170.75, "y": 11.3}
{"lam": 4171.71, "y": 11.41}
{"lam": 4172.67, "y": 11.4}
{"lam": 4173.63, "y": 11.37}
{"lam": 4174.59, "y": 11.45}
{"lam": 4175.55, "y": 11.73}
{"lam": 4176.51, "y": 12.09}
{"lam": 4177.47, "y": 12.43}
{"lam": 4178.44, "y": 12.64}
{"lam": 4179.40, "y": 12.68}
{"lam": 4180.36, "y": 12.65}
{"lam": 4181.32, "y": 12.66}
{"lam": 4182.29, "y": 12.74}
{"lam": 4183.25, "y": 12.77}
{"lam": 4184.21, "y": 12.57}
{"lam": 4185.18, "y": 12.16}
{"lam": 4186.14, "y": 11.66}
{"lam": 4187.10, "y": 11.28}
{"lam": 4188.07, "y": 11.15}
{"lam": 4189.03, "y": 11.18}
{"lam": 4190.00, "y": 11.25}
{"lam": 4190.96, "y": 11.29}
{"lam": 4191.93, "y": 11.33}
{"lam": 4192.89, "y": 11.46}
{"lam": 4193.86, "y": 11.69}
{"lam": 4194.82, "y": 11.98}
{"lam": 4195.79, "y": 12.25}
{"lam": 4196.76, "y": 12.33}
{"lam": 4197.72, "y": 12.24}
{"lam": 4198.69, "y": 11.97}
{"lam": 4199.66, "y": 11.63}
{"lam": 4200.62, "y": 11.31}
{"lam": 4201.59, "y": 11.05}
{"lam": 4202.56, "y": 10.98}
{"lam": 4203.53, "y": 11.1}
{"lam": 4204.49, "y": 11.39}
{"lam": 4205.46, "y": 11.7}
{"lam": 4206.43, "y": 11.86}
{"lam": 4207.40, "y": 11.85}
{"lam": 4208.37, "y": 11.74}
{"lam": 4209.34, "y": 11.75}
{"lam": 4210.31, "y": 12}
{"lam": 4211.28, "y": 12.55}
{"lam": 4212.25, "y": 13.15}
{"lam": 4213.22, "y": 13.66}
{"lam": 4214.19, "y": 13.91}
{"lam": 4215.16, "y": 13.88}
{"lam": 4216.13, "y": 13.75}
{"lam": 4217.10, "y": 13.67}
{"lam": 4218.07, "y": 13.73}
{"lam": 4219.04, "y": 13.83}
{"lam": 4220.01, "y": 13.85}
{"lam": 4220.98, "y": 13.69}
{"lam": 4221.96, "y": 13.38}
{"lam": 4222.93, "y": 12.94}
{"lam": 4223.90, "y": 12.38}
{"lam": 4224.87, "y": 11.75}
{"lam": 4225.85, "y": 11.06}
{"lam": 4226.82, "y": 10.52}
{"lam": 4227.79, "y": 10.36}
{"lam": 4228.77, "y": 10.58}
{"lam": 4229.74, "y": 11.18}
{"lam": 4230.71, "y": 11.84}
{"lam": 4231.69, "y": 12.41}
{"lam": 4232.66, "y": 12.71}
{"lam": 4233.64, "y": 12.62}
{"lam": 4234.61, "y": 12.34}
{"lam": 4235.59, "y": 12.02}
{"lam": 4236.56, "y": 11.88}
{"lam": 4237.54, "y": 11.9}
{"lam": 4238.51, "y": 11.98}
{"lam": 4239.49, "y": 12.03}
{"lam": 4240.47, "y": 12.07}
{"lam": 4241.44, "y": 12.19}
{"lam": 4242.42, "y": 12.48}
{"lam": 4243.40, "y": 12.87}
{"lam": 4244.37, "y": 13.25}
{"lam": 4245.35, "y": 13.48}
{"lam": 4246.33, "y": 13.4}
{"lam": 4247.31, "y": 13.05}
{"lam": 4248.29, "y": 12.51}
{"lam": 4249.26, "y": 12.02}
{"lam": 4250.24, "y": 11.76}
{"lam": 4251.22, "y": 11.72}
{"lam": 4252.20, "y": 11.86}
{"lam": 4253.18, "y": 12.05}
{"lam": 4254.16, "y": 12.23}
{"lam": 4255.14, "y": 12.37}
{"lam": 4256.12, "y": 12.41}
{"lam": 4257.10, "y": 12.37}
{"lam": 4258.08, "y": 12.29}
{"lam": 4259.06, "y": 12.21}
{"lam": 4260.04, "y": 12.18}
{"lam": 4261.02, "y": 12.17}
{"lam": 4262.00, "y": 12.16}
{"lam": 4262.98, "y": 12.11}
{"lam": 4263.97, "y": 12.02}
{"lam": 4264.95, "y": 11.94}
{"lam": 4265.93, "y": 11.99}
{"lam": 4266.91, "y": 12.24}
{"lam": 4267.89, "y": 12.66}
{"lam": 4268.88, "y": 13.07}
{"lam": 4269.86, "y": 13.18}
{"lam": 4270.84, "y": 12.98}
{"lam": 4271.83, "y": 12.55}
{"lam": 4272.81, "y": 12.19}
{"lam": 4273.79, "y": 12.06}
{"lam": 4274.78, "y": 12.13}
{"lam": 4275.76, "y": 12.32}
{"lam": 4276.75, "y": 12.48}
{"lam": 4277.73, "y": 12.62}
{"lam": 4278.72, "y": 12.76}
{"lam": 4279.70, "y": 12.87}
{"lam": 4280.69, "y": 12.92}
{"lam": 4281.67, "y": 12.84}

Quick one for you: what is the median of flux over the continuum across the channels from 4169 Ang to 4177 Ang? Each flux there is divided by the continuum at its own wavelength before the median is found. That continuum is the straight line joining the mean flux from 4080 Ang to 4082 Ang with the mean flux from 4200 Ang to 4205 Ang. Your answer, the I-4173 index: 1.00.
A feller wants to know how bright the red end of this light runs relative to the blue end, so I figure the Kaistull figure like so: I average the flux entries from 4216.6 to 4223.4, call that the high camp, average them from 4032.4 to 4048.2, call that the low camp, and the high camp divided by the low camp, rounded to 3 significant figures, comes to 1.19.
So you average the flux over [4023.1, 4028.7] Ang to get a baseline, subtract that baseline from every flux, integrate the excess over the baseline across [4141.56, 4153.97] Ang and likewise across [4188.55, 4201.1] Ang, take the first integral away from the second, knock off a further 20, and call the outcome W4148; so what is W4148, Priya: -16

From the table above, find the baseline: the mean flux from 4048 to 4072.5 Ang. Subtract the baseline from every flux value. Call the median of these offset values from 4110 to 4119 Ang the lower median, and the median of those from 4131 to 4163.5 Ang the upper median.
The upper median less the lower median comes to -1.7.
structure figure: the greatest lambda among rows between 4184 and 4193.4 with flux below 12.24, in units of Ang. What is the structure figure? 4192.89 Ang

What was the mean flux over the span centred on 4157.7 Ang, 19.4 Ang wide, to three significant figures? 11.8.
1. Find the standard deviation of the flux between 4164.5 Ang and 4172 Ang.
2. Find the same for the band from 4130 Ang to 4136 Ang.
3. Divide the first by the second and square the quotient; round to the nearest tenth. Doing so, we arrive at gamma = 0.6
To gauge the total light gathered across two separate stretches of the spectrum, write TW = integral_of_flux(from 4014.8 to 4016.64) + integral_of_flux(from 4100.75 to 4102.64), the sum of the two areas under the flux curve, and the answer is 44.9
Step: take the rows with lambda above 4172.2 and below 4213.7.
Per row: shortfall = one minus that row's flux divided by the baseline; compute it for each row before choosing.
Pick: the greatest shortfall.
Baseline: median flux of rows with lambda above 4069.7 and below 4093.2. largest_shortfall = 0.124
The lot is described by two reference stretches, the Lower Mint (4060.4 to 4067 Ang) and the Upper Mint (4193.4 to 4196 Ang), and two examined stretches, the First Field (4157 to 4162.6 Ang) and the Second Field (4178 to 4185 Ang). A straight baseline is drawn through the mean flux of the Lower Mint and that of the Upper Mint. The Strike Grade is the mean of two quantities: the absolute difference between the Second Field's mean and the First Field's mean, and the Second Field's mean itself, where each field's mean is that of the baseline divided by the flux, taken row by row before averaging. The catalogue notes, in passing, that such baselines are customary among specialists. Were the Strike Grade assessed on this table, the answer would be 0.488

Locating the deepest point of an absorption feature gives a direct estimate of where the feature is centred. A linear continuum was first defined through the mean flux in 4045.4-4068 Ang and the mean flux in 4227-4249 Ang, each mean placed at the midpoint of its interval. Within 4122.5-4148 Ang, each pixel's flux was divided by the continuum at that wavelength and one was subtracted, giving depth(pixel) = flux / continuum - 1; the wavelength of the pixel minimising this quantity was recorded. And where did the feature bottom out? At 4147.76 Ang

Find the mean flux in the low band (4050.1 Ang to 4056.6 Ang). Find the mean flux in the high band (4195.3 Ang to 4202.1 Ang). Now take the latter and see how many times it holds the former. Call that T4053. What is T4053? 0.93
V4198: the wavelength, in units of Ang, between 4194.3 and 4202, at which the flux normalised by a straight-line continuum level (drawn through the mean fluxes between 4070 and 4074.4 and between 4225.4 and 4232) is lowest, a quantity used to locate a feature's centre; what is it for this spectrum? 4201.59 Ang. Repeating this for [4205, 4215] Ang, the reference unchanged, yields 4205.46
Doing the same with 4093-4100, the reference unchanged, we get 4095.56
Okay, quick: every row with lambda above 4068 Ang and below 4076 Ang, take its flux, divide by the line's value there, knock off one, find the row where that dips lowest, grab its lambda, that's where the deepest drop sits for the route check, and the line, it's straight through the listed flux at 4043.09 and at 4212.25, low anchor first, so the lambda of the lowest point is 4075.81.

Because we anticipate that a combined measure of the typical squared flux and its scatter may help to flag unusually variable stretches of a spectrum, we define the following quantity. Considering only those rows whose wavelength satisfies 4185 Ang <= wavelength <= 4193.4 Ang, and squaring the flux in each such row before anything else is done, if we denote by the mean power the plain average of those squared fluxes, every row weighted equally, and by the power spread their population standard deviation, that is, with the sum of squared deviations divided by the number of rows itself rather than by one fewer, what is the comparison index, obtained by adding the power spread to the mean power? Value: 137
